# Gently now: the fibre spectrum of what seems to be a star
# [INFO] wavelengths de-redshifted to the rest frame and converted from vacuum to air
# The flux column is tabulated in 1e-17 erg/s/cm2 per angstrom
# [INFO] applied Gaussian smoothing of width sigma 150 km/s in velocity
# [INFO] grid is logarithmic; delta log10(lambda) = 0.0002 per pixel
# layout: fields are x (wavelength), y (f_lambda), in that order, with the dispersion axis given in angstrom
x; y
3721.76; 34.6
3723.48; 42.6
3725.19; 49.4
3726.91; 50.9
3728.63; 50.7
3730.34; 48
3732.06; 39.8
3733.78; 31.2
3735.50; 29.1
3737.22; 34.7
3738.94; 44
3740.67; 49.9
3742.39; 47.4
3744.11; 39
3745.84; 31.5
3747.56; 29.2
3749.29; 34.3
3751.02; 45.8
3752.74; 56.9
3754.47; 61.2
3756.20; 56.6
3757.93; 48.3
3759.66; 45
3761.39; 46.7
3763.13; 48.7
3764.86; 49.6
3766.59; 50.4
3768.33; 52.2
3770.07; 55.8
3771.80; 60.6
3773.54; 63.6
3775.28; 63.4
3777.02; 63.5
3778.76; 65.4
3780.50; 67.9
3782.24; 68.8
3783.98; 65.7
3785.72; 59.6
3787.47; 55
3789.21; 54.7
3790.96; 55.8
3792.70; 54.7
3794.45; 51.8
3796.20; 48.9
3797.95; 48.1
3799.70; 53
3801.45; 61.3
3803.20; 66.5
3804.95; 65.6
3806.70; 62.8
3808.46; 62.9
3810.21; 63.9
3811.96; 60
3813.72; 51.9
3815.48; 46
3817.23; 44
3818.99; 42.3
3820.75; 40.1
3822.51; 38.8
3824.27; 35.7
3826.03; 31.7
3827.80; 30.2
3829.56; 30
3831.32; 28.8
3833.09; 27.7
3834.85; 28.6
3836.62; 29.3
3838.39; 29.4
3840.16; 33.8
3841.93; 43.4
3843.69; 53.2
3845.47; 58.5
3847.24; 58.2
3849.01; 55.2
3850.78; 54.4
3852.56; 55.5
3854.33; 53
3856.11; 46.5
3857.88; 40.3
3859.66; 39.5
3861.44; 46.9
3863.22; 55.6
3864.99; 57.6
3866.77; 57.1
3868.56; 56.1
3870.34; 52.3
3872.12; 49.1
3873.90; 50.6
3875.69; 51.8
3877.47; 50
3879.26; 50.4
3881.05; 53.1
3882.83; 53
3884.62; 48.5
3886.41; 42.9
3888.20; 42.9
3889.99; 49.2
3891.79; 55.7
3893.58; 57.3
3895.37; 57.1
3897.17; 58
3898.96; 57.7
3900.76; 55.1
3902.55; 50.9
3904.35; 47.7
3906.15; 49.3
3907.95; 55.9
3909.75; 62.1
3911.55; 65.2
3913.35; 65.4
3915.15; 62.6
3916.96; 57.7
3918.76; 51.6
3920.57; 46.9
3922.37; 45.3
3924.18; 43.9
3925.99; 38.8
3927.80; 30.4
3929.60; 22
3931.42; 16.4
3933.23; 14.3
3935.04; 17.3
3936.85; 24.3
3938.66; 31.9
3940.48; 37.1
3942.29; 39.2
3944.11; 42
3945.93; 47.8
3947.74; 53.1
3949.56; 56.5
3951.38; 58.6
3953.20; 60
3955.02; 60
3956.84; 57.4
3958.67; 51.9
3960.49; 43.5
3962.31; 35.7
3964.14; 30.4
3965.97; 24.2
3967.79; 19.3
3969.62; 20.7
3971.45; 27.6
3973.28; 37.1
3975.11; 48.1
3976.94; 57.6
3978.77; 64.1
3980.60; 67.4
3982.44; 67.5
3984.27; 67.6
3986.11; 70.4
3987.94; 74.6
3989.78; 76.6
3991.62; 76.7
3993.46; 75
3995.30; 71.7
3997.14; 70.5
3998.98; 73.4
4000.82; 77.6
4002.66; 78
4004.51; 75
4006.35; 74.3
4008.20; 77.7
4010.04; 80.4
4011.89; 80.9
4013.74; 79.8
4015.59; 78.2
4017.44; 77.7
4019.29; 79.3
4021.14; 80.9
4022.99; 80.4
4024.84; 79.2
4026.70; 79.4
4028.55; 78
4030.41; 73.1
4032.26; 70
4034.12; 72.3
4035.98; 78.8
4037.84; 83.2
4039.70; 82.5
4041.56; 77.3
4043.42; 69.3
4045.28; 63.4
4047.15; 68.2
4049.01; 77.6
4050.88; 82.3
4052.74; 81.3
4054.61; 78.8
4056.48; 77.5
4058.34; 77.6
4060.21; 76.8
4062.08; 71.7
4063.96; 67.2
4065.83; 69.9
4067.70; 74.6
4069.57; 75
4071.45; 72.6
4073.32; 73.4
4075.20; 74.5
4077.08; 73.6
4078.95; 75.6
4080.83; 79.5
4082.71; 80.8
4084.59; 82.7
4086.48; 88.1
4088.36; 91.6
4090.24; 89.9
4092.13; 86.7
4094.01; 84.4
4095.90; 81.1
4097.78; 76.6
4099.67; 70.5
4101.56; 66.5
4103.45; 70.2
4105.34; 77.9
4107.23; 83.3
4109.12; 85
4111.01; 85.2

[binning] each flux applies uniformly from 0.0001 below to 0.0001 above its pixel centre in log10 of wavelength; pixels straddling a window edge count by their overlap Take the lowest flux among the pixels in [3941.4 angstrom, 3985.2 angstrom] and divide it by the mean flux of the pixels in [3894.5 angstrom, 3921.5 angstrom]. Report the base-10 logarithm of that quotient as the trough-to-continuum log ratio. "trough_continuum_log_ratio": -0.5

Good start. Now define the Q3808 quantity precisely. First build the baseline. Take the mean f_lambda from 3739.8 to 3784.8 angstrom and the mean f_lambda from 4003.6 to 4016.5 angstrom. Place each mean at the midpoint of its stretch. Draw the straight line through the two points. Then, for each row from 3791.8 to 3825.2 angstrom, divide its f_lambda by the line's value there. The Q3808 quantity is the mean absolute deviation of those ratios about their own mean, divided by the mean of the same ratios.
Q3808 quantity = 0.16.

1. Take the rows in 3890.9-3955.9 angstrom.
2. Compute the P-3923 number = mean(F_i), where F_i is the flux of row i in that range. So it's 47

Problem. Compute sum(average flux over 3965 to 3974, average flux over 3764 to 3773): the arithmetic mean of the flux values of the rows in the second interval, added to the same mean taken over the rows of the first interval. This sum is 80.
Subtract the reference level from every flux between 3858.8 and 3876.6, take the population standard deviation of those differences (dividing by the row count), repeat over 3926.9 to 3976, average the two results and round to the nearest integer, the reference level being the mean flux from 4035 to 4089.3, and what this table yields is 10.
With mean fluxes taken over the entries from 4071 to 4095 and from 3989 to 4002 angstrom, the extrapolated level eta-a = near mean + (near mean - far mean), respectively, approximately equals 88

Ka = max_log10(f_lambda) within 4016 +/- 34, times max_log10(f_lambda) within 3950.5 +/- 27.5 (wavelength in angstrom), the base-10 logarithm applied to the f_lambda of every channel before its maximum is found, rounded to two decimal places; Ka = 3.41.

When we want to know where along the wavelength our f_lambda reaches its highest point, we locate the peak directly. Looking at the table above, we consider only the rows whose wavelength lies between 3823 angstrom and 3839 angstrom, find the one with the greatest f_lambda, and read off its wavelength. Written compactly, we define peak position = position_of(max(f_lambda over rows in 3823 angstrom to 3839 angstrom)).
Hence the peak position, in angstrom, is 3824.27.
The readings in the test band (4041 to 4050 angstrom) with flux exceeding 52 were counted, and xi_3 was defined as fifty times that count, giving 250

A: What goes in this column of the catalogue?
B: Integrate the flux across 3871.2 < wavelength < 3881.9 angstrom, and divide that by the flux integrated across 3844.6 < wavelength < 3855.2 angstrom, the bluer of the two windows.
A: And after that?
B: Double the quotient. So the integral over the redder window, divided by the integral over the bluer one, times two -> 1.8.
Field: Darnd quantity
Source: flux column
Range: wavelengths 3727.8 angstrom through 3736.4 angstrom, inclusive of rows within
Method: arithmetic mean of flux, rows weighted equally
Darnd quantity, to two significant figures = 40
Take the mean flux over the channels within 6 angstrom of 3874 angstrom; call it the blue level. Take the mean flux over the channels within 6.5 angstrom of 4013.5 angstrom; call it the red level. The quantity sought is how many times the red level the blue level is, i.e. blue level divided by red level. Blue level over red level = 0.65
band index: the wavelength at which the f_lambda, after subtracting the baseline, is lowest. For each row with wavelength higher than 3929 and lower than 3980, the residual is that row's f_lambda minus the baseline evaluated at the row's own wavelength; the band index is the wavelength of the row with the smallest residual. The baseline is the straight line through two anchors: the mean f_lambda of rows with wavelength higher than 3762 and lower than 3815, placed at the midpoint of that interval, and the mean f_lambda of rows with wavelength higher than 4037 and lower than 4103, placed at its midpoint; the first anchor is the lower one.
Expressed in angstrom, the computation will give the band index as 3933.23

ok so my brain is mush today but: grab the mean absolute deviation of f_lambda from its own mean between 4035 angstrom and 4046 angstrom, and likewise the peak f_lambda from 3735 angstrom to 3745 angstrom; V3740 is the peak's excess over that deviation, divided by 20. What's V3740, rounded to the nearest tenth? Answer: 2.2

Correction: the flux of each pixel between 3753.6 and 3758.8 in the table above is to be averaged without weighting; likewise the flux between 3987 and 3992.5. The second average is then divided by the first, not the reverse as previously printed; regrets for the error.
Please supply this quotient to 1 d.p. 1.4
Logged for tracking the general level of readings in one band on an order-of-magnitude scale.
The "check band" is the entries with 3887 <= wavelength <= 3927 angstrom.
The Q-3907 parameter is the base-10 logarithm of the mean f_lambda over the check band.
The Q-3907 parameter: 1.73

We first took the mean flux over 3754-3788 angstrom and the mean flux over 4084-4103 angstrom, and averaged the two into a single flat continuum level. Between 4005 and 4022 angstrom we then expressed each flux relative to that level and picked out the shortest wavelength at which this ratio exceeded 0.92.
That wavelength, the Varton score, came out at 4006.35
